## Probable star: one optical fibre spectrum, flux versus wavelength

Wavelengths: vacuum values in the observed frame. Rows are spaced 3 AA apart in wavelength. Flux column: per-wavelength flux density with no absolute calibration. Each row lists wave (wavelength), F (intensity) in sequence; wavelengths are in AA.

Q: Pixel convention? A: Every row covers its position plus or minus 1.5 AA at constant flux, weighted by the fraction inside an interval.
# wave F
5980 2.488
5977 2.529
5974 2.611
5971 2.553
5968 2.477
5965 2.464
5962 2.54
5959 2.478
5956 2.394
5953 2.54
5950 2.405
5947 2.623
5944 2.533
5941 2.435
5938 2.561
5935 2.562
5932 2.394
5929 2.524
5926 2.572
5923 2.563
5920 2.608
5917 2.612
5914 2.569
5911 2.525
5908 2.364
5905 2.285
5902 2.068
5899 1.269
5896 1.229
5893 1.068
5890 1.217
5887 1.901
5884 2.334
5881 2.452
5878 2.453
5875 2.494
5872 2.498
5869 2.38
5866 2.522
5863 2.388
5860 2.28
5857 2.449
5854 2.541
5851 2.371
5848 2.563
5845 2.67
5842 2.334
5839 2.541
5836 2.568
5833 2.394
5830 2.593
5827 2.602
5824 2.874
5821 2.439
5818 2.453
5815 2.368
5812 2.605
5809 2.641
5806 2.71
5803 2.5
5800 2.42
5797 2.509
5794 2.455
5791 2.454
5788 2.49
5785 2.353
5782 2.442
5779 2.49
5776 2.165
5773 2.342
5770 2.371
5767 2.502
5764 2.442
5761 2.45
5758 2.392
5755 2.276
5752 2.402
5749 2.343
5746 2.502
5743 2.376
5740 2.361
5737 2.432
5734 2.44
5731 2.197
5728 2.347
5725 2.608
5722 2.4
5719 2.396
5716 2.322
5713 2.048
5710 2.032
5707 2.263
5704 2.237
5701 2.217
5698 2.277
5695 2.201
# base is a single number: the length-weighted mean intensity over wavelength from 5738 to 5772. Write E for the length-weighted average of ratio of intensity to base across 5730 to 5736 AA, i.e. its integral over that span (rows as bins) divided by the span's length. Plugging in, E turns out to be 0.97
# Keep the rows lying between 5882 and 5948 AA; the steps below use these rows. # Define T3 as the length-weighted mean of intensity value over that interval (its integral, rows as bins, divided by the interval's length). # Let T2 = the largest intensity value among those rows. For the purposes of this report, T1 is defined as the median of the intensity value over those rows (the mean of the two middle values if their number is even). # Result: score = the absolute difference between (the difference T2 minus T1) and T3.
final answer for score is 2.07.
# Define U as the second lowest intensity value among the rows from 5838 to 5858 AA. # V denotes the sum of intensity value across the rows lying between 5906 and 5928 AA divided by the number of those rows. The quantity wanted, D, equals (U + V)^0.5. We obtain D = 2.22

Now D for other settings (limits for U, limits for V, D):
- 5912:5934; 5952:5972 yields 2.24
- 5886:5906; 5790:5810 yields 1.93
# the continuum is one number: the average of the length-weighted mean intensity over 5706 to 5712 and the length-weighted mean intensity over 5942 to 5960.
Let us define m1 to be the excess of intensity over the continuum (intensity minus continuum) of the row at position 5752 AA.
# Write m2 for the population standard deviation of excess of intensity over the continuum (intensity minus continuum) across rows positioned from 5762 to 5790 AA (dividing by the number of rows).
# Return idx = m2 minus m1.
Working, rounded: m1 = 0.09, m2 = 0.101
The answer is 0.0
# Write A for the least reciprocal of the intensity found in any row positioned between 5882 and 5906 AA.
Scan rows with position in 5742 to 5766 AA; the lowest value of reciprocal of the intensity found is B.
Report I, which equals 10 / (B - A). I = -348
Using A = 0.428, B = 0.400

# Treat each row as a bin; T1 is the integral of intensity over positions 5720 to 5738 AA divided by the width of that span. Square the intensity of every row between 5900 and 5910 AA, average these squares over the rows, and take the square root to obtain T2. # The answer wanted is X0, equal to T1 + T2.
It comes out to 4.65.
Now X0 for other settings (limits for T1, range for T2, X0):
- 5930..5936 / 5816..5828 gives 5.07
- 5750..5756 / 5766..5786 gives 4.73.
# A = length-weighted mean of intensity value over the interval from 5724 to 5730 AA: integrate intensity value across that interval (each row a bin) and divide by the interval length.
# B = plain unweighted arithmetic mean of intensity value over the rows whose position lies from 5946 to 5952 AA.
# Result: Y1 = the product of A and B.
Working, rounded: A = 2.44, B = 2.51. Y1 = 6.14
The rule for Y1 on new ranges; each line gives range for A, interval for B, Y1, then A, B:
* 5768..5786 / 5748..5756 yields 5.53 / 2.36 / 2.34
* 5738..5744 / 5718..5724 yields 5.69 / 2.37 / 2.40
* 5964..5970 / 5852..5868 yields 6.04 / 2.48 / 2.44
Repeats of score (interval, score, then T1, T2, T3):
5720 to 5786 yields 2.18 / 2.40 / 2.608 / 2.39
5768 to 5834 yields 2.07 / 2.45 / 2.874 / 2.49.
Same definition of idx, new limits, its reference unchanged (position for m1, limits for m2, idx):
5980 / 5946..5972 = -0.1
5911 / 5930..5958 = -0.1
